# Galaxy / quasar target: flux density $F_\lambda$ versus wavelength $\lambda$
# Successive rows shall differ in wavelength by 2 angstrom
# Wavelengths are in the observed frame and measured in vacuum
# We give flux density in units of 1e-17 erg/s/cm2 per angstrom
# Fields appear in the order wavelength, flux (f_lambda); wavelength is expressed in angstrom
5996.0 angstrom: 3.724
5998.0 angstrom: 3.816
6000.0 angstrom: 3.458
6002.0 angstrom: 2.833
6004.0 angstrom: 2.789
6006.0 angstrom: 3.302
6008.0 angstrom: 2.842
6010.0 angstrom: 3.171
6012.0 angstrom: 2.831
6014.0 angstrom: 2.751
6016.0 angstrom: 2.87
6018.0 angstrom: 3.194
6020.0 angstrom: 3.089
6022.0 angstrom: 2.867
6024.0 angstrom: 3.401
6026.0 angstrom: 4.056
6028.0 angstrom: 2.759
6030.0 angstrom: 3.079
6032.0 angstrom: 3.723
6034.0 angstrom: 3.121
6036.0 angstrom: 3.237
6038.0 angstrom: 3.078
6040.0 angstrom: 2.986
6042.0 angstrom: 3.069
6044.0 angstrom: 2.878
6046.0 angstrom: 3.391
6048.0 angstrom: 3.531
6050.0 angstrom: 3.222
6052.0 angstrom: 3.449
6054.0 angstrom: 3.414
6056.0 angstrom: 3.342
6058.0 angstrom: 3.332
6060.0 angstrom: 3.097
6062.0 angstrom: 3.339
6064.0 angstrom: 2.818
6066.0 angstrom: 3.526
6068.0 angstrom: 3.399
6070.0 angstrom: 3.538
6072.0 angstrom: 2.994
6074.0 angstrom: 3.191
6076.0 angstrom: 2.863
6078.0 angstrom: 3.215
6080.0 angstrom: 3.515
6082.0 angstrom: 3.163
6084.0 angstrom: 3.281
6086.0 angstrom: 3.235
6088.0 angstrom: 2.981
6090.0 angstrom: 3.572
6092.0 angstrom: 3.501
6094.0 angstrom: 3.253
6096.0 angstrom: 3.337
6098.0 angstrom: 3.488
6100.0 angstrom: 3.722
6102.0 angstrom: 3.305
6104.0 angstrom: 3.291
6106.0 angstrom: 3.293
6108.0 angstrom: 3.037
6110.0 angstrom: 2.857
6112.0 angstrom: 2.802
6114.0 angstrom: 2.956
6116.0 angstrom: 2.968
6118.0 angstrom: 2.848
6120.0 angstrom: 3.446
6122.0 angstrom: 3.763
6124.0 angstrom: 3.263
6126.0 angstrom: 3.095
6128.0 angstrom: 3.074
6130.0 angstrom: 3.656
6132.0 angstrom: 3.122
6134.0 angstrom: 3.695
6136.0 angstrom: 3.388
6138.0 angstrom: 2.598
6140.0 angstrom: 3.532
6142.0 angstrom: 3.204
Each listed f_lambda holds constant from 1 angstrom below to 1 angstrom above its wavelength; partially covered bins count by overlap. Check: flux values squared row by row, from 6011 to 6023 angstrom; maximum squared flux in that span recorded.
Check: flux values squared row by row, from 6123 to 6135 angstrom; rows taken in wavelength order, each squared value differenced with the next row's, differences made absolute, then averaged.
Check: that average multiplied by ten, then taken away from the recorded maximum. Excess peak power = -15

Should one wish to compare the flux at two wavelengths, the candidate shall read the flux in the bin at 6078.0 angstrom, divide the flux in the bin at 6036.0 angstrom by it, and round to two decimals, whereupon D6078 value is 1.01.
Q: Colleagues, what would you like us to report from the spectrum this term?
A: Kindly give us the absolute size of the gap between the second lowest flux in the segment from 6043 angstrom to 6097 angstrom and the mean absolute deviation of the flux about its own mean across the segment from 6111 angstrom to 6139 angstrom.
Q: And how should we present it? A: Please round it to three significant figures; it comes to 2.57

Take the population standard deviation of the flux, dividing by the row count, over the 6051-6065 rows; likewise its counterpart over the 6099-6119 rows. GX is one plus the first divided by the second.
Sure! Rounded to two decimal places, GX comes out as 1.75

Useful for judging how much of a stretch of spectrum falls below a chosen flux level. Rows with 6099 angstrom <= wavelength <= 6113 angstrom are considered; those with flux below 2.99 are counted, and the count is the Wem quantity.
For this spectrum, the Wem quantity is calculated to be 2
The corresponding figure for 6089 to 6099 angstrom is 0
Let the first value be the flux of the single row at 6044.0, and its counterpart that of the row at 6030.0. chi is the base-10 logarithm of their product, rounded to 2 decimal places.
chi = 0.95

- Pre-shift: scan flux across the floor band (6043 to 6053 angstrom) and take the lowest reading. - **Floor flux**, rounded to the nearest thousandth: 2.878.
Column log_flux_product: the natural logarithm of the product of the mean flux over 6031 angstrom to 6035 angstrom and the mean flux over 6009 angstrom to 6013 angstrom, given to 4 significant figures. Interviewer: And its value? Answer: 2.329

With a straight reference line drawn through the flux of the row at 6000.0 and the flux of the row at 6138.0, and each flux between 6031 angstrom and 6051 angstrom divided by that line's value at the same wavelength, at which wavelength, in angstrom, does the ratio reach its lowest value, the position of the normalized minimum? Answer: 6044.0 angstrom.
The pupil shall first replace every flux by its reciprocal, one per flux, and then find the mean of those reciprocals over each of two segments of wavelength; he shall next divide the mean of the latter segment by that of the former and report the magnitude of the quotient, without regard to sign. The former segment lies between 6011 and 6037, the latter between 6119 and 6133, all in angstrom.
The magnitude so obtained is 0.94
